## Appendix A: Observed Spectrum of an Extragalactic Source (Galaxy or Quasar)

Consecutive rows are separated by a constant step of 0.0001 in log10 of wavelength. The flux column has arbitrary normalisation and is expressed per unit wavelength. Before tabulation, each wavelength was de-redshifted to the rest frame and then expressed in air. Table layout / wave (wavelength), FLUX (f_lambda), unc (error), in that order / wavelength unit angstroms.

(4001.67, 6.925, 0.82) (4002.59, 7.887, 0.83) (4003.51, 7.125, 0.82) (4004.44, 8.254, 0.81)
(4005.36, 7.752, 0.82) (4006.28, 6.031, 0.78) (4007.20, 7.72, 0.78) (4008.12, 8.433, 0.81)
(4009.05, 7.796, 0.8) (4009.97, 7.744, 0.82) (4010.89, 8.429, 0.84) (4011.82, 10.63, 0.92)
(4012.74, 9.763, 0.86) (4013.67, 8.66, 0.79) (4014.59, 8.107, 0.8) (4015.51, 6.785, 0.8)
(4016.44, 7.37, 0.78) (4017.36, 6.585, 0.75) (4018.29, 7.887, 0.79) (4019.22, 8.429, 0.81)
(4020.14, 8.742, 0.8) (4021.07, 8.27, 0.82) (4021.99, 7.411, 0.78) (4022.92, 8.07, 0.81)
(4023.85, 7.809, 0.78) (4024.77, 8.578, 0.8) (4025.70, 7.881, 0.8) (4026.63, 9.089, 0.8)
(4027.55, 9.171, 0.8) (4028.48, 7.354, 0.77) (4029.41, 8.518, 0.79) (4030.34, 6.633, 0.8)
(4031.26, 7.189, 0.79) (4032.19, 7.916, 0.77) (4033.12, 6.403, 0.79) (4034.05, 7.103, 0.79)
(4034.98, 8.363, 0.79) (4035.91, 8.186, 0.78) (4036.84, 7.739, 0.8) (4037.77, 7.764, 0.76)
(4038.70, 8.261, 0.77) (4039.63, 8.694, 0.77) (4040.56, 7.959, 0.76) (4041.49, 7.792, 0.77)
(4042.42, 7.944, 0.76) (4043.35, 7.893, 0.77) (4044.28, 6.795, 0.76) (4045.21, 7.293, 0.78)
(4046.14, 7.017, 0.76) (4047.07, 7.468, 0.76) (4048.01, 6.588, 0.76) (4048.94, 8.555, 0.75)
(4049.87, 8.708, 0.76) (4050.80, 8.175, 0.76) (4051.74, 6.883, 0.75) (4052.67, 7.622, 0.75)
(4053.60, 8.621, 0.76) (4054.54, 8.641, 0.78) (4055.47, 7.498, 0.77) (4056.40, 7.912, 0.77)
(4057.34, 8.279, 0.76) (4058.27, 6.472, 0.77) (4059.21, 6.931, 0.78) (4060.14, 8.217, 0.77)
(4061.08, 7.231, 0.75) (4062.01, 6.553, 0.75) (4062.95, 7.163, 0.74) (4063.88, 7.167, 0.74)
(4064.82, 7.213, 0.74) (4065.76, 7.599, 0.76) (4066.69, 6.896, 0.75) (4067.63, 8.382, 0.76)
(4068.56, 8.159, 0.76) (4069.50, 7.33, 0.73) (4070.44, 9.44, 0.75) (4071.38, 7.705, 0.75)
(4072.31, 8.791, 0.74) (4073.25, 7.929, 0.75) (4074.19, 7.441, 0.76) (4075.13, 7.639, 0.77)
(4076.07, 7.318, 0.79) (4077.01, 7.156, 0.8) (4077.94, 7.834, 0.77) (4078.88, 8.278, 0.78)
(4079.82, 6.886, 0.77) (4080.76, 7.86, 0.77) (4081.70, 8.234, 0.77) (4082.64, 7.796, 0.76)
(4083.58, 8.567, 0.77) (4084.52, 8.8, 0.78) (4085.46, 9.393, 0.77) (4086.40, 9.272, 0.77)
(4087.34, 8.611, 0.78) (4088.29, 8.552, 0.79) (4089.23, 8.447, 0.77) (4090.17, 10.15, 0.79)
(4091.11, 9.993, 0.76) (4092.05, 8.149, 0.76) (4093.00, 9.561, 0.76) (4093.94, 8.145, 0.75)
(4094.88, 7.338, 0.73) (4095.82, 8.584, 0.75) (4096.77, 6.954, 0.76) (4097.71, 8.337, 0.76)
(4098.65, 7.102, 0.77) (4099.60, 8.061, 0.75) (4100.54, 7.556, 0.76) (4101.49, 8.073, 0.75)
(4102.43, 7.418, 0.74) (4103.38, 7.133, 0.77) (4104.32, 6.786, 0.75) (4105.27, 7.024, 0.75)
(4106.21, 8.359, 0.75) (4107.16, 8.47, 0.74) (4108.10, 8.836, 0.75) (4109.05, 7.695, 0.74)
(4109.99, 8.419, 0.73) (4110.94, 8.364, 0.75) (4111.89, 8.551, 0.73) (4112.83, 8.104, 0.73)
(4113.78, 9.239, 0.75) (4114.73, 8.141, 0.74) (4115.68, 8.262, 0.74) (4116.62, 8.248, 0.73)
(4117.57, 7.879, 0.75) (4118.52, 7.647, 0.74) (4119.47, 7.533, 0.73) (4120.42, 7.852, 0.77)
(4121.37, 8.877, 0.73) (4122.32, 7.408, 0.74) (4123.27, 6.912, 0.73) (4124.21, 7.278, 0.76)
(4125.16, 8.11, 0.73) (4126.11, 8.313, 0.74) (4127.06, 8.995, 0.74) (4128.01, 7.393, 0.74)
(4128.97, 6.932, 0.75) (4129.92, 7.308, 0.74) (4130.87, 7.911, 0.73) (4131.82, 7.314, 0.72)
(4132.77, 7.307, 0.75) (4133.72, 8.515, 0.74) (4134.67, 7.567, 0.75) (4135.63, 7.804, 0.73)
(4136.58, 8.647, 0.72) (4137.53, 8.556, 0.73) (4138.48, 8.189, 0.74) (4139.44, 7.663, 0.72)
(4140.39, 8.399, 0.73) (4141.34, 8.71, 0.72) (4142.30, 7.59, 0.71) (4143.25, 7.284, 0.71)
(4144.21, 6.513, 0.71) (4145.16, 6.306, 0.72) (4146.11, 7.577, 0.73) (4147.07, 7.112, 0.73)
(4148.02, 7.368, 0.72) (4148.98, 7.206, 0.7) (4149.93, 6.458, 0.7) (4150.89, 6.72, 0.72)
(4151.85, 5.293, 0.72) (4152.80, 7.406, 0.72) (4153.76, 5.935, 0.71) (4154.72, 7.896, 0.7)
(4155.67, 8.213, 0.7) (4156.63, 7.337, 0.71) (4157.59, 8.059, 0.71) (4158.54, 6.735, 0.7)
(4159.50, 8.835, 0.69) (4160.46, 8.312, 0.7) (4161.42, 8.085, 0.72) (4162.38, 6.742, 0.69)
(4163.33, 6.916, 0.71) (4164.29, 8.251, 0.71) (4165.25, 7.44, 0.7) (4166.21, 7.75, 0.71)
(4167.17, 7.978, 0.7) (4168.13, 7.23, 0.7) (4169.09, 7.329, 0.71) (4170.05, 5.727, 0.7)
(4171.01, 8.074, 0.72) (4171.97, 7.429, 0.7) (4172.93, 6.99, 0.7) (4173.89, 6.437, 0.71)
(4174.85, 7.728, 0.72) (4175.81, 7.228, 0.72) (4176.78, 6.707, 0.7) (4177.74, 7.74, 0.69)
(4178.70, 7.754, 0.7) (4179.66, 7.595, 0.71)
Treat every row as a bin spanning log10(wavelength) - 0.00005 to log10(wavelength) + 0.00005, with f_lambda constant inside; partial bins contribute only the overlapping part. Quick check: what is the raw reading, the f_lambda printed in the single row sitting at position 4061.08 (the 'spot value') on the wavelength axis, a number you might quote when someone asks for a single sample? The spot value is 7.231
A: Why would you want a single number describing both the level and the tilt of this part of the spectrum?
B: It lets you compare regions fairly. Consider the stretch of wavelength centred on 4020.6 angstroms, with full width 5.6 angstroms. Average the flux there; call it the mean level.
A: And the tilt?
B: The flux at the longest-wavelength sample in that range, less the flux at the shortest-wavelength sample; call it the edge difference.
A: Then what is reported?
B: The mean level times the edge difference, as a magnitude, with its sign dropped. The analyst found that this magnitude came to 1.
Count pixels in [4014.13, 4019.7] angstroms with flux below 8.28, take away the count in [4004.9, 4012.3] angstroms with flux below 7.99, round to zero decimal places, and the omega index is 0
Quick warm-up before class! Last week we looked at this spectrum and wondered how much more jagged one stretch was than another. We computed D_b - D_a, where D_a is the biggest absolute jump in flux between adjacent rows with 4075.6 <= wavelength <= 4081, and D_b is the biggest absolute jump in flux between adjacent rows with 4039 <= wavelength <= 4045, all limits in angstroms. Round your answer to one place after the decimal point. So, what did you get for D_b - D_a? -0.3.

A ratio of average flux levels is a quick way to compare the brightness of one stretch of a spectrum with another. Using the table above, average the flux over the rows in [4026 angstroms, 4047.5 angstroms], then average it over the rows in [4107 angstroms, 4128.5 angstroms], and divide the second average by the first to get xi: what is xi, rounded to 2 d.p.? 1.04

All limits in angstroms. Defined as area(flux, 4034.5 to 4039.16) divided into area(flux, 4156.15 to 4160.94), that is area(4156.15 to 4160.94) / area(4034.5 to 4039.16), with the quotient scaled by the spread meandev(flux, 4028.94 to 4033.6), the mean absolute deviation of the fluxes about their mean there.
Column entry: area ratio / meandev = 1.42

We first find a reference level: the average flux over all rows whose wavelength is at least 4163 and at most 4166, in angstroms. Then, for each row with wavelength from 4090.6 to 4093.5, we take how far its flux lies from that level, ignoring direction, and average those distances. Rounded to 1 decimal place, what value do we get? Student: 1.7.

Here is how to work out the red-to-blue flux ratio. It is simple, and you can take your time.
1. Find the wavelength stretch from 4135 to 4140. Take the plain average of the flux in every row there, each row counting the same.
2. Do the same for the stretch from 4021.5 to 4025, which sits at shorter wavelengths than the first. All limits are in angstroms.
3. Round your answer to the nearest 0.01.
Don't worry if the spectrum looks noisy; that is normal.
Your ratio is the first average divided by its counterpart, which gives 1.03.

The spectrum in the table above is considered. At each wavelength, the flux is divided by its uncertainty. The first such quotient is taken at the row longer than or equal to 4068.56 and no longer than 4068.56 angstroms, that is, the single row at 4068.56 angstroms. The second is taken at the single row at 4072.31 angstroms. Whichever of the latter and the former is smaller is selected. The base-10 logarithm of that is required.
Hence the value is 1.031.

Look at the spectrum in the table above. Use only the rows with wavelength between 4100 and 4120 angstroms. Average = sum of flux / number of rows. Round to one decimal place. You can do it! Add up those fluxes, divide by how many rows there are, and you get 8.0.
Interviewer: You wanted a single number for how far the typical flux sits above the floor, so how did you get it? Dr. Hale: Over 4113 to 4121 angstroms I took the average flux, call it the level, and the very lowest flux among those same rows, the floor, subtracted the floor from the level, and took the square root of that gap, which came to 0.75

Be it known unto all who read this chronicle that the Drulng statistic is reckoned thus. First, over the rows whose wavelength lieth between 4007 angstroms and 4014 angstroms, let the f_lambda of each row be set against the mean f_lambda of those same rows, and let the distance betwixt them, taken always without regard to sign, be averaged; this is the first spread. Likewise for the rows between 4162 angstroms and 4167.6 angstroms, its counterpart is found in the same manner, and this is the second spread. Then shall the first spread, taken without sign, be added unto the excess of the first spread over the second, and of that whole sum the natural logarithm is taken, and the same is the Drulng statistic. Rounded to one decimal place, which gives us 0.1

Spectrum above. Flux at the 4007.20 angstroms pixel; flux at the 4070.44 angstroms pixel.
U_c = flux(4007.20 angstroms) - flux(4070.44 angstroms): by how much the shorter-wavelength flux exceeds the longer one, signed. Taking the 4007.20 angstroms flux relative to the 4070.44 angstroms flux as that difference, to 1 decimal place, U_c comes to -1.7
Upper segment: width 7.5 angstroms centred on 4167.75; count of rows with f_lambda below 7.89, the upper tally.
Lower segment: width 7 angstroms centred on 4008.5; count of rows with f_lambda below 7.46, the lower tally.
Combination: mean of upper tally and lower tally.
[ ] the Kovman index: 3.0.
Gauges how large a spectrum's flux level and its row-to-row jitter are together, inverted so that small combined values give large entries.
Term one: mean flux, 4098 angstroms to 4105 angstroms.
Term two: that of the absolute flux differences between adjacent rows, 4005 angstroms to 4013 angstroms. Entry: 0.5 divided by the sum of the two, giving 0.0587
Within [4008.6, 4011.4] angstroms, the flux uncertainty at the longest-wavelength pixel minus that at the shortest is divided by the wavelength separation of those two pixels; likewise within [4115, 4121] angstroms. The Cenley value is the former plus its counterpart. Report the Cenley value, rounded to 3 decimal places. 0.028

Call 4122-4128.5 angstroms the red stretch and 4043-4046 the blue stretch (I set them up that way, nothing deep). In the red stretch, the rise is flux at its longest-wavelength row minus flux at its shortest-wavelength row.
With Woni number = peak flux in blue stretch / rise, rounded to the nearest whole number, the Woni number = -526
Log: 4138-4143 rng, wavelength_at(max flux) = 4141.34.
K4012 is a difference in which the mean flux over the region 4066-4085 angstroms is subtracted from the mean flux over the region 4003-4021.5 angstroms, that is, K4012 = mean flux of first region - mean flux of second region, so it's 0.1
